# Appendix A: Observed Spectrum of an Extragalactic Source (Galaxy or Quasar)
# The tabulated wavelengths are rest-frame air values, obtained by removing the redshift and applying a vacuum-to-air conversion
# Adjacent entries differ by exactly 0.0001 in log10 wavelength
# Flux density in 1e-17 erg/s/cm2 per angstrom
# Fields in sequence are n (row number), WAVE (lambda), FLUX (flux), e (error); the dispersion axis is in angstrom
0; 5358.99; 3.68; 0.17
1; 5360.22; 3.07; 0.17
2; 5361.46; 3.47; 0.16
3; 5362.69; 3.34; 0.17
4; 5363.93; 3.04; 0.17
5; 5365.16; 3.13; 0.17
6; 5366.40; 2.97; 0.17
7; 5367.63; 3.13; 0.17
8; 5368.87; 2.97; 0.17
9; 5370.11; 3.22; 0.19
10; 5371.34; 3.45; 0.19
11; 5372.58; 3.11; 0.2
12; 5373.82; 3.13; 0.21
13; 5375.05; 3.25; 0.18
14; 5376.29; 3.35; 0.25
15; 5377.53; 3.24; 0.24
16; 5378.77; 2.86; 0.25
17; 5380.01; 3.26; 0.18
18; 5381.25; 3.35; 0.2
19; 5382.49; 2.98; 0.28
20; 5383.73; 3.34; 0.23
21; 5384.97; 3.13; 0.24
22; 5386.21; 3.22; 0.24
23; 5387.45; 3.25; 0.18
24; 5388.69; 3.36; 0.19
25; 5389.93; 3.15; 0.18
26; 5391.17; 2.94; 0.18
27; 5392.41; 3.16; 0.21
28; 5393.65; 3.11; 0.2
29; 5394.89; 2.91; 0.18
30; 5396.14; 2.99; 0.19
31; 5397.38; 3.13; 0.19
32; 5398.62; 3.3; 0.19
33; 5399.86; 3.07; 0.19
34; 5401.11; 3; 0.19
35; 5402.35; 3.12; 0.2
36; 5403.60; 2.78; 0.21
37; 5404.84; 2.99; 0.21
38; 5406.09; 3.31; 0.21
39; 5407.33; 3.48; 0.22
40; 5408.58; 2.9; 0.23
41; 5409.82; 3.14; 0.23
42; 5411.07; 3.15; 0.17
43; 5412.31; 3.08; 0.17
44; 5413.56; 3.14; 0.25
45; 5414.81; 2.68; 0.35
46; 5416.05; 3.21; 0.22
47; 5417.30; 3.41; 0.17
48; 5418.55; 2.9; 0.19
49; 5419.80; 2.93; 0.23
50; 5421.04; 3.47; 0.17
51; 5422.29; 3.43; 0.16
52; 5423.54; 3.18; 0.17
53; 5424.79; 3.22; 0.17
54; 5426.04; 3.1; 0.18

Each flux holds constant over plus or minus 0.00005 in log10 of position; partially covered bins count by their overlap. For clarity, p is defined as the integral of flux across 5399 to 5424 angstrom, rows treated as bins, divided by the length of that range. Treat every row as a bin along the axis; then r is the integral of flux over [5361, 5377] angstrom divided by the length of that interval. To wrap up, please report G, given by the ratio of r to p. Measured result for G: 1.02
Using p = 3.120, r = 3.20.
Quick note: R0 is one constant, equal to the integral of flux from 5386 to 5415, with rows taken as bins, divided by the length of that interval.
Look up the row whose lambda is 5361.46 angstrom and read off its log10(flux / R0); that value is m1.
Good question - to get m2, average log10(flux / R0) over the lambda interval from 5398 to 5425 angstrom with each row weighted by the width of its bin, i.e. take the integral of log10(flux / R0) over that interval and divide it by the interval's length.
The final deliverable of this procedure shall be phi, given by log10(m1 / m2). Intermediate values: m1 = 0.049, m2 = 0.003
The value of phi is 1.2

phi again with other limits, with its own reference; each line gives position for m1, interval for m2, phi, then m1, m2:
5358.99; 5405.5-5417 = 1.5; 0.074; 0.003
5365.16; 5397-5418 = 1.6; 0.004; 0.000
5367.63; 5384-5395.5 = -0.1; 0.004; 0.005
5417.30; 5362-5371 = 1.1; 0.041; 0.003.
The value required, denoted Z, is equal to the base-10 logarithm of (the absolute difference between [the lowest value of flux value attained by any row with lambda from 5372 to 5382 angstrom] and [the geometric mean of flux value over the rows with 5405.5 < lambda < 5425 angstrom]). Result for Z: -0.53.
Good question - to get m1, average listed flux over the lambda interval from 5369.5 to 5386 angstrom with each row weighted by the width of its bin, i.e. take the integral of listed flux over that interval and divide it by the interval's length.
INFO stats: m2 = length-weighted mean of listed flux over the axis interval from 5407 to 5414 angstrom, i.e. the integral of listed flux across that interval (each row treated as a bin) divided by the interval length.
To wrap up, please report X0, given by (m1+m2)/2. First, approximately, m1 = 3.205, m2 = 3.13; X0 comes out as 3.17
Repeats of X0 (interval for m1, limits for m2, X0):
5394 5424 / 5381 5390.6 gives 3.16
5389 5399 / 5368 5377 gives 3.15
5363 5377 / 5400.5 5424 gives 3.14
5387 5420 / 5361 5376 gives 3.14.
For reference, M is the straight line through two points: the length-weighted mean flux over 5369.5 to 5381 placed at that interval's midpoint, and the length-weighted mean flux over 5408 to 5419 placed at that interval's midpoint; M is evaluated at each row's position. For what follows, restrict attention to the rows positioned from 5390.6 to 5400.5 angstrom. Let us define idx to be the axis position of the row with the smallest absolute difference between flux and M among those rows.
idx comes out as 5397.38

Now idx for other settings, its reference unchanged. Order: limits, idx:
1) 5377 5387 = 5377.53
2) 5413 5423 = 5413.56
